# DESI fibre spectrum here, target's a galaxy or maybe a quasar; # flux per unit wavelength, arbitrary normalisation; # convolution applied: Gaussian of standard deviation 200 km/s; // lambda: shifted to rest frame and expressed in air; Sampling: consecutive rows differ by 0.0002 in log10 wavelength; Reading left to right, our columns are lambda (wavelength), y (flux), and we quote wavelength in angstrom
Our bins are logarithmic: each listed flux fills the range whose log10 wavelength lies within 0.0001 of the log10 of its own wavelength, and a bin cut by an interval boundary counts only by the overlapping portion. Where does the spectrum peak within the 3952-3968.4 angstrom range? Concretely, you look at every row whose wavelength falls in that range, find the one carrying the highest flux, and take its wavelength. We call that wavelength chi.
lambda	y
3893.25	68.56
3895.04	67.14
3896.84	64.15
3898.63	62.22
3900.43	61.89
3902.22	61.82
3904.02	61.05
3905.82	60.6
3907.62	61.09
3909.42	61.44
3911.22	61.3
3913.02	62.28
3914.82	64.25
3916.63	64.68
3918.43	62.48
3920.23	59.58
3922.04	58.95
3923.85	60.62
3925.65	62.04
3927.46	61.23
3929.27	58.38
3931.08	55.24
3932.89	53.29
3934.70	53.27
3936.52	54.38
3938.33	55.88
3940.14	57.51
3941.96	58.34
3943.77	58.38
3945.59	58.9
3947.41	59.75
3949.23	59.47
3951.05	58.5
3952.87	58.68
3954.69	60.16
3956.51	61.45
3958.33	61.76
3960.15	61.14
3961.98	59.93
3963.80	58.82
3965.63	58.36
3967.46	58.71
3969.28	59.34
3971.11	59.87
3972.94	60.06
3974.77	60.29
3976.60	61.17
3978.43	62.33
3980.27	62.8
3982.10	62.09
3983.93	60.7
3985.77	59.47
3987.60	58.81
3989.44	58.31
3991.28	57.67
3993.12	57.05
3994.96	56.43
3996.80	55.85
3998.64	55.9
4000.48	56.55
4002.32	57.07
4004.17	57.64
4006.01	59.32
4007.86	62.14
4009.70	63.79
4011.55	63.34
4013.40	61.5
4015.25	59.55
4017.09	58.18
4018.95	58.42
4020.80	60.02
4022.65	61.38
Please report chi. 3958.33 angstrom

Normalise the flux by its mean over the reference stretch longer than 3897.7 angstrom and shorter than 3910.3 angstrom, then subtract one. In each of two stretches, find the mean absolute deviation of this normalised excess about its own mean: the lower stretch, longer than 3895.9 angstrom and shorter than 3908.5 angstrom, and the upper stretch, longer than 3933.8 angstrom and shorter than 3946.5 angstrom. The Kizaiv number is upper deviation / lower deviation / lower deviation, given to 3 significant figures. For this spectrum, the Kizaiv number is 182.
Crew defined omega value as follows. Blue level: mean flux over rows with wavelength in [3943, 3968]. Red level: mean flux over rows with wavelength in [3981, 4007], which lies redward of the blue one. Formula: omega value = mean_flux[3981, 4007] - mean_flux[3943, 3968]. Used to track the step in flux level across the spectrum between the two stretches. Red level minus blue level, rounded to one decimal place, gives -1.5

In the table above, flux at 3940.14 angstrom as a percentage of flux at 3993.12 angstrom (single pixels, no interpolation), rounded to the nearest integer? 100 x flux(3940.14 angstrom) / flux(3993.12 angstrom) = 101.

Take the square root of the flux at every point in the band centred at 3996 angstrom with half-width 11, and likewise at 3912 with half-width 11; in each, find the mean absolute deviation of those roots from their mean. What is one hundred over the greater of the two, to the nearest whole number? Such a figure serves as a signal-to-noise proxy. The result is 1280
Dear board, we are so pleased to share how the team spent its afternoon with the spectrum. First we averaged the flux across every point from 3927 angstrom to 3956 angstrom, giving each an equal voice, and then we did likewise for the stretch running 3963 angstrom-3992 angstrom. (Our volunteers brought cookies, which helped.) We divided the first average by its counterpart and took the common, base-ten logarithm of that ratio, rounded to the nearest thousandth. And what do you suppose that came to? -0.017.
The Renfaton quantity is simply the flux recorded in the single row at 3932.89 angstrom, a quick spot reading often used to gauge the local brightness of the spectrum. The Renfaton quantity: 53.29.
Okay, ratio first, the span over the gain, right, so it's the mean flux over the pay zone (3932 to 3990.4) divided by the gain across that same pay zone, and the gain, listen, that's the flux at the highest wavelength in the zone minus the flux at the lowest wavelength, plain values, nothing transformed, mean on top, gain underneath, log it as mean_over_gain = 12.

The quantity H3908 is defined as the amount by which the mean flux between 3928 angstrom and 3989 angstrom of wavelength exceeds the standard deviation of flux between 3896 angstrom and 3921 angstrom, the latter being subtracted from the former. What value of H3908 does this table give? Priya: 57.6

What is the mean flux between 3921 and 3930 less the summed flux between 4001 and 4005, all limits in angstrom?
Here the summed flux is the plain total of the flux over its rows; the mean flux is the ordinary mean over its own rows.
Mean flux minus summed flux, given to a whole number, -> -54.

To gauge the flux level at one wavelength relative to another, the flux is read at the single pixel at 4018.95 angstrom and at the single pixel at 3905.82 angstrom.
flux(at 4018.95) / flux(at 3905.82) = 0.96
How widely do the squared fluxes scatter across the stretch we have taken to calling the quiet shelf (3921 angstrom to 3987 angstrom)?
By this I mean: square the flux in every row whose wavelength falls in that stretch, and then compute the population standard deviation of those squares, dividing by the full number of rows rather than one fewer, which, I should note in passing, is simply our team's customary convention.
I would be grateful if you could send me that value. 273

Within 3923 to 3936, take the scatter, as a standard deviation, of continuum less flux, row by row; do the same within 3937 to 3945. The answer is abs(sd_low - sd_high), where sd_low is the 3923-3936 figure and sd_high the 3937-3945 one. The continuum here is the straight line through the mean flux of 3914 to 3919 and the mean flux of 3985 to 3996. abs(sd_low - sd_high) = 2.1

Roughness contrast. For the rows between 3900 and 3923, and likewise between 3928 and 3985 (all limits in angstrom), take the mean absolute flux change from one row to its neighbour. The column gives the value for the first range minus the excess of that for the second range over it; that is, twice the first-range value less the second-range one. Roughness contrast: 1.0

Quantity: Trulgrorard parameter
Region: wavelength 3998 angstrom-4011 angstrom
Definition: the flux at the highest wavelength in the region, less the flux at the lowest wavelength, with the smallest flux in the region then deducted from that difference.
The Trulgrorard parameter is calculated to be -48.0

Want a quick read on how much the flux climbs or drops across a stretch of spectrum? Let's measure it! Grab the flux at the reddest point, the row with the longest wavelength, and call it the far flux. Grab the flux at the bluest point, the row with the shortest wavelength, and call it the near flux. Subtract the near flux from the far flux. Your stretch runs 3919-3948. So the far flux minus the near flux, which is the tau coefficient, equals 0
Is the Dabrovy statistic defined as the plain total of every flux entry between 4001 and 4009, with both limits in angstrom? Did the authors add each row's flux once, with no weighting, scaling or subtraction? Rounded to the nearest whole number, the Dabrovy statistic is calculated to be 236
